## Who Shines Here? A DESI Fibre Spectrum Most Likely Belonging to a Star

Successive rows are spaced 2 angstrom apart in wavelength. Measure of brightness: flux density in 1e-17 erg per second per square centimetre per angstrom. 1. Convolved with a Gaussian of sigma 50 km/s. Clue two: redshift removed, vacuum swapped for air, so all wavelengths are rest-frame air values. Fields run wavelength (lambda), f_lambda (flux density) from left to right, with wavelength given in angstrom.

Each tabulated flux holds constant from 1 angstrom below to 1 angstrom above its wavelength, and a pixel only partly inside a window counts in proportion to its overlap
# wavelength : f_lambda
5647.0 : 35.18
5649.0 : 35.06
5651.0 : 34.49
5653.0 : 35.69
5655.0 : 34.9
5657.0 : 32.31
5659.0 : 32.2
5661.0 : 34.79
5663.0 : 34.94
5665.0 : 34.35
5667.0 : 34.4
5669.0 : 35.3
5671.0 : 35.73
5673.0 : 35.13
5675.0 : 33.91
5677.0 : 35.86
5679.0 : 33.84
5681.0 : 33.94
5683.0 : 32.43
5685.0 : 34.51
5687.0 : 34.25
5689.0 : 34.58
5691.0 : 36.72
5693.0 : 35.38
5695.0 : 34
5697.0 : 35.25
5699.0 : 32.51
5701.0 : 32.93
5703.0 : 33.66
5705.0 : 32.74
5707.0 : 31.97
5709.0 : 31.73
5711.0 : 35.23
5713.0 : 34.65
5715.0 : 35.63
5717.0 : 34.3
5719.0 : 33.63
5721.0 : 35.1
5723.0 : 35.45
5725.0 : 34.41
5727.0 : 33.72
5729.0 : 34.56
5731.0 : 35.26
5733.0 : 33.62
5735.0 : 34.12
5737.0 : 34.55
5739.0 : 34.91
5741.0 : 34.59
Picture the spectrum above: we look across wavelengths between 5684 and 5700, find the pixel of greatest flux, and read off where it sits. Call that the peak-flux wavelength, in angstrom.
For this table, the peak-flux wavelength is 5691.0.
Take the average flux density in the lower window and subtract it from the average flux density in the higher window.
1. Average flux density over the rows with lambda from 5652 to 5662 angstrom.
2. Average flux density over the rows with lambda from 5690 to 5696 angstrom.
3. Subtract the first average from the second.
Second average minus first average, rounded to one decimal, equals 1.4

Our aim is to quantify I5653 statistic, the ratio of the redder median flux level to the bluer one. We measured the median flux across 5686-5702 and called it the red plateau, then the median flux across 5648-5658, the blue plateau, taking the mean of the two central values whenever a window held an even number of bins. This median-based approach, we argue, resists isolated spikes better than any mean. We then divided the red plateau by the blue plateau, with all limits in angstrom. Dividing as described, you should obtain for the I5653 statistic 0.986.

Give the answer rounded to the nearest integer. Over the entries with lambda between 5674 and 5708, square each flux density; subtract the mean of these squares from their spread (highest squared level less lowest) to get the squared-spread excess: -833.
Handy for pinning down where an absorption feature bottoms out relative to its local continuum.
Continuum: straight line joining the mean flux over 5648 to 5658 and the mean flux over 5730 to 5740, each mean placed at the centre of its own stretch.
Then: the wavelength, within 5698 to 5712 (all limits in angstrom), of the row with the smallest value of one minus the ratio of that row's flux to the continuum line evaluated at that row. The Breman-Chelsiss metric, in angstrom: 5711.0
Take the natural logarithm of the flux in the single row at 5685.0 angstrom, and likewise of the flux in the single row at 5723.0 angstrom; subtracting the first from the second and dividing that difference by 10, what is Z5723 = 0.003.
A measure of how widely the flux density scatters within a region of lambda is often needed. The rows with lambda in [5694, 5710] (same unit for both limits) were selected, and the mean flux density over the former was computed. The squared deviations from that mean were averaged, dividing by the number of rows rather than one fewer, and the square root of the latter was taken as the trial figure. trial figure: 1.1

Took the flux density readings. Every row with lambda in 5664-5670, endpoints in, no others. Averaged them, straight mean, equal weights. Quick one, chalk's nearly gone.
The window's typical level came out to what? 34.7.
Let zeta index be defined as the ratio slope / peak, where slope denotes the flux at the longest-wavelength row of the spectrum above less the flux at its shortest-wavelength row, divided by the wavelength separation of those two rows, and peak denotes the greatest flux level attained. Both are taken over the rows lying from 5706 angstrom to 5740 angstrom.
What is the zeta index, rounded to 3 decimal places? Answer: 0.003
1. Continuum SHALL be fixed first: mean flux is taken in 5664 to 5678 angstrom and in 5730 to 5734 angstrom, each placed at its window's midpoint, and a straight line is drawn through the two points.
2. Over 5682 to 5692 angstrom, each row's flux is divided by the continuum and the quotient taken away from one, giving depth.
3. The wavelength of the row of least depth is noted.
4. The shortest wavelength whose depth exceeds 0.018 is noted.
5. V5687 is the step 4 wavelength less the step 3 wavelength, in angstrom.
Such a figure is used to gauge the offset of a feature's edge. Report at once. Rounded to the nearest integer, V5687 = -8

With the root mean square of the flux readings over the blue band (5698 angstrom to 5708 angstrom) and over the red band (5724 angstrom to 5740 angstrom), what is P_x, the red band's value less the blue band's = 1.6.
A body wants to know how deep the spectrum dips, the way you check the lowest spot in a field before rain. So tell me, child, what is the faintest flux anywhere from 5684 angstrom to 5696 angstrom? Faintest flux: 34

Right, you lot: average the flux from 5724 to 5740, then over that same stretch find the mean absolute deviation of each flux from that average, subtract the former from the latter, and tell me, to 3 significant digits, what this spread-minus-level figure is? -34.0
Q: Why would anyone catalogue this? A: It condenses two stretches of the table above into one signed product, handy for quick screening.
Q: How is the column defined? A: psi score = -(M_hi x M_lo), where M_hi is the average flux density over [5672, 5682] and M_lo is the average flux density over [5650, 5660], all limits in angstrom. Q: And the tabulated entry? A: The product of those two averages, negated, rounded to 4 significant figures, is -1171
